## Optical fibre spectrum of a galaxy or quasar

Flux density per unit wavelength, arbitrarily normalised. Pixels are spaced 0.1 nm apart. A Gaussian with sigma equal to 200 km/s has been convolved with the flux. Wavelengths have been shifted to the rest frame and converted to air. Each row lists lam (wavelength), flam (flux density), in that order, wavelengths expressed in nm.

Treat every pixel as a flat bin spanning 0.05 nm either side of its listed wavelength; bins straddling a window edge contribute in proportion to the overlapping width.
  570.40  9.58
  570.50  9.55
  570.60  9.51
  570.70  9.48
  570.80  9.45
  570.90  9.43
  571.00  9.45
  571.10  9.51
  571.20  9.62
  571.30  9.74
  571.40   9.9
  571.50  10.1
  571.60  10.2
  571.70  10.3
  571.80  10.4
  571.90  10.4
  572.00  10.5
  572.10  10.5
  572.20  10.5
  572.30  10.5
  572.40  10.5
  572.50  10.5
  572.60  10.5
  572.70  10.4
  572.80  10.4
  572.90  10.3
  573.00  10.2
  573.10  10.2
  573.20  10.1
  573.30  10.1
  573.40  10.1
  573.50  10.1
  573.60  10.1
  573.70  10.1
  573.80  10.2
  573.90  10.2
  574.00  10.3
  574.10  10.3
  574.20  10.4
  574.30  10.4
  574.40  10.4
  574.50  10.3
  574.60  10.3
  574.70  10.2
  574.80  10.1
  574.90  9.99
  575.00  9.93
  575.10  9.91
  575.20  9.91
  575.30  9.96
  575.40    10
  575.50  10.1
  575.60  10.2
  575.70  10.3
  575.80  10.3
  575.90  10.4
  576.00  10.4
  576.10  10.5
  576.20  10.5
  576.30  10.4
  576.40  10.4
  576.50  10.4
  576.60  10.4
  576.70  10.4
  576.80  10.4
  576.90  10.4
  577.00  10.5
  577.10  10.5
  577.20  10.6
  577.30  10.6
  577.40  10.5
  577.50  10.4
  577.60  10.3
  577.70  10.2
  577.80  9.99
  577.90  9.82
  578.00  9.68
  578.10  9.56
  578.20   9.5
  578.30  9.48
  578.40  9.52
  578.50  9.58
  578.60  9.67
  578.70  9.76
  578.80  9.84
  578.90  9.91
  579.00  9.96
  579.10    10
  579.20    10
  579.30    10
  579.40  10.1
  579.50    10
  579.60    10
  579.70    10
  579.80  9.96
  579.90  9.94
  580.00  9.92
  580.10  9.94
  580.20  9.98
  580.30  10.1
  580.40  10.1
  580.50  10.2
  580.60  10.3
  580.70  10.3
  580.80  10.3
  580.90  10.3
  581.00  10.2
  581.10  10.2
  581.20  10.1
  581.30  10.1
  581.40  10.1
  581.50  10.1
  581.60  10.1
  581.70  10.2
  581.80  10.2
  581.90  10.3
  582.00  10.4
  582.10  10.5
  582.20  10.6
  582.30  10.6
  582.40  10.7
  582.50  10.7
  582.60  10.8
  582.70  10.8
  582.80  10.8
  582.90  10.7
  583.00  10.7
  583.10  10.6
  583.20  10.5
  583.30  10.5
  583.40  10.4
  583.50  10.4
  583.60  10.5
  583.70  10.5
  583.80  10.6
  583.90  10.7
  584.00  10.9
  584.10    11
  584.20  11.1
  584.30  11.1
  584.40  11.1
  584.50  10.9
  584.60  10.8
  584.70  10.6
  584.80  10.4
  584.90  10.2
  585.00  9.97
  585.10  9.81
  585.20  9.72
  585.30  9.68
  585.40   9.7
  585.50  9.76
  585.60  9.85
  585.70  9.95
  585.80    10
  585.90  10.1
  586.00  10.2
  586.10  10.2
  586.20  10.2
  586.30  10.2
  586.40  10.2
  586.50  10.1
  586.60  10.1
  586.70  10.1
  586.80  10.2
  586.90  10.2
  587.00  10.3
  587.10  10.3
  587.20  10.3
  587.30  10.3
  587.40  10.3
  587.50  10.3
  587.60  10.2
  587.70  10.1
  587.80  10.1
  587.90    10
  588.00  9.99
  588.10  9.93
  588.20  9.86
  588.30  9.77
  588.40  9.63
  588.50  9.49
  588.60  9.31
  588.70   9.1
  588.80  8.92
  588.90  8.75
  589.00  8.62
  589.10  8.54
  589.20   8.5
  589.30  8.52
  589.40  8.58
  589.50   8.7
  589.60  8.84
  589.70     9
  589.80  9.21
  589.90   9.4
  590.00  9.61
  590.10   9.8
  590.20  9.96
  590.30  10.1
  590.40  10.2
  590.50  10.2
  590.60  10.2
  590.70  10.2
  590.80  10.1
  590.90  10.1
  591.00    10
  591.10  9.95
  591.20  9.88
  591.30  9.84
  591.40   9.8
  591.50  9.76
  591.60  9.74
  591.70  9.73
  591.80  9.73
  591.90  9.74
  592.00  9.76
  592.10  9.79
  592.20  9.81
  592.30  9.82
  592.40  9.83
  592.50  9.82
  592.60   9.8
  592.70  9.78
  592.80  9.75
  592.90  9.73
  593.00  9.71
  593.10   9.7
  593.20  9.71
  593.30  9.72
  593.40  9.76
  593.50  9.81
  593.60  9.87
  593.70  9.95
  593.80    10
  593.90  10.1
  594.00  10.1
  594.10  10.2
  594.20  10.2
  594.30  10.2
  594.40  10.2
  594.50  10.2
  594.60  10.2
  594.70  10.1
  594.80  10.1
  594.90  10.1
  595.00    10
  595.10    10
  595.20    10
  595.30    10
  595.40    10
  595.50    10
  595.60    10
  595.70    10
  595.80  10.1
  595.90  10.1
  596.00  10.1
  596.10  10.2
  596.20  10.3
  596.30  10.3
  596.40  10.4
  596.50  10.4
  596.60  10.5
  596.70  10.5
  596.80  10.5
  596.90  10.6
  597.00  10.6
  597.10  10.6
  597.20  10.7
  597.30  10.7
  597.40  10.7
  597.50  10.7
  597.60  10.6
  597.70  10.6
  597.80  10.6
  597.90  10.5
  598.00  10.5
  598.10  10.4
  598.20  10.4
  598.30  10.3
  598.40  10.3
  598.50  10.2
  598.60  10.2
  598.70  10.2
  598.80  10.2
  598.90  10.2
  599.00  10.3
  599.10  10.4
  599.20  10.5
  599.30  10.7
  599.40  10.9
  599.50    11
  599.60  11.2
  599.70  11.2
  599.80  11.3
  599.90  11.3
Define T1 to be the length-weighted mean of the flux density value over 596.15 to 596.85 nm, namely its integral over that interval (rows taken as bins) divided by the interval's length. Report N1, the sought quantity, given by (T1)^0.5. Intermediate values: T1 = 10.4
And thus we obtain 3.23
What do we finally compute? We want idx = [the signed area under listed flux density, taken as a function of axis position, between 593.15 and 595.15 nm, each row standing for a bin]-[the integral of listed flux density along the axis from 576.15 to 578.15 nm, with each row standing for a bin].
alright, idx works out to -0.5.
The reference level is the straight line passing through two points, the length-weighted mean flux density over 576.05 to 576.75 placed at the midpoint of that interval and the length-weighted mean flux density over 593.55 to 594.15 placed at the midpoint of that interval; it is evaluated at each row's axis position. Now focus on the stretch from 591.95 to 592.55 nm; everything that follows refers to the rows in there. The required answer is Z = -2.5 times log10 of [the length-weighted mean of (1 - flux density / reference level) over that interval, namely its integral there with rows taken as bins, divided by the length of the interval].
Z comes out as 3.9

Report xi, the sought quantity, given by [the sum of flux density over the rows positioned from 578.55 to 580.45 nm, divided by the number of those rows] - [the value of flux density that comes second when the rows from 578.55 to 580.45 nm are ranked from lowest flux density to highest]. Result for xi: 0.20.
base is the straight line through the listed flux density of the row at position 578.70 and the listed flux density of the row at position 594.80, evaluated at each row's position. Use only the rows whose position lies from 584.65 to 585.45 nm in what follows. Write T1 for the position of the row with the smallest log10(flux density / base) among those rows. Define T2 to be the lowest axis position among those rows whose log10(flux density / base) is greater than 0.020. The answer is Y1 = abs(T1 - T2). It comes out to 0.60 nm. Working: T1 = 585.30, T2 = 584.70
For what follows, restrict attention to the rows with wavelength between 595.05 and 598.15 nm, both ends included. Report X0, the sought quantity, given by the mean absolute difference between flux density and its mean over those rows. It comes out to 0.23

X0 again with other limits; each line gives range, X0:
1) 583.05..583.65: 0.06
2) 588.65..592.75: 0.46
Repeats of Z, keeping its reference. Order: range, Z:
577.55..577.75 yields 4.6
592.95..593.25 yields 3.7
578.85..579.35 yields 3.6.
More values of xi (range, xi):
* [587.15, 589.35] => 1.05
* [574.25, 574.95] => 0.14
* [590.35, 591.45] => 0.20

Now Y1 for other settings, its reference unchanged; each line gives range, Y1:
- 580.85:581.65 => 0.70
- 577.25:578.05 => 0.70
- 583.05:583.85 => 0.40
